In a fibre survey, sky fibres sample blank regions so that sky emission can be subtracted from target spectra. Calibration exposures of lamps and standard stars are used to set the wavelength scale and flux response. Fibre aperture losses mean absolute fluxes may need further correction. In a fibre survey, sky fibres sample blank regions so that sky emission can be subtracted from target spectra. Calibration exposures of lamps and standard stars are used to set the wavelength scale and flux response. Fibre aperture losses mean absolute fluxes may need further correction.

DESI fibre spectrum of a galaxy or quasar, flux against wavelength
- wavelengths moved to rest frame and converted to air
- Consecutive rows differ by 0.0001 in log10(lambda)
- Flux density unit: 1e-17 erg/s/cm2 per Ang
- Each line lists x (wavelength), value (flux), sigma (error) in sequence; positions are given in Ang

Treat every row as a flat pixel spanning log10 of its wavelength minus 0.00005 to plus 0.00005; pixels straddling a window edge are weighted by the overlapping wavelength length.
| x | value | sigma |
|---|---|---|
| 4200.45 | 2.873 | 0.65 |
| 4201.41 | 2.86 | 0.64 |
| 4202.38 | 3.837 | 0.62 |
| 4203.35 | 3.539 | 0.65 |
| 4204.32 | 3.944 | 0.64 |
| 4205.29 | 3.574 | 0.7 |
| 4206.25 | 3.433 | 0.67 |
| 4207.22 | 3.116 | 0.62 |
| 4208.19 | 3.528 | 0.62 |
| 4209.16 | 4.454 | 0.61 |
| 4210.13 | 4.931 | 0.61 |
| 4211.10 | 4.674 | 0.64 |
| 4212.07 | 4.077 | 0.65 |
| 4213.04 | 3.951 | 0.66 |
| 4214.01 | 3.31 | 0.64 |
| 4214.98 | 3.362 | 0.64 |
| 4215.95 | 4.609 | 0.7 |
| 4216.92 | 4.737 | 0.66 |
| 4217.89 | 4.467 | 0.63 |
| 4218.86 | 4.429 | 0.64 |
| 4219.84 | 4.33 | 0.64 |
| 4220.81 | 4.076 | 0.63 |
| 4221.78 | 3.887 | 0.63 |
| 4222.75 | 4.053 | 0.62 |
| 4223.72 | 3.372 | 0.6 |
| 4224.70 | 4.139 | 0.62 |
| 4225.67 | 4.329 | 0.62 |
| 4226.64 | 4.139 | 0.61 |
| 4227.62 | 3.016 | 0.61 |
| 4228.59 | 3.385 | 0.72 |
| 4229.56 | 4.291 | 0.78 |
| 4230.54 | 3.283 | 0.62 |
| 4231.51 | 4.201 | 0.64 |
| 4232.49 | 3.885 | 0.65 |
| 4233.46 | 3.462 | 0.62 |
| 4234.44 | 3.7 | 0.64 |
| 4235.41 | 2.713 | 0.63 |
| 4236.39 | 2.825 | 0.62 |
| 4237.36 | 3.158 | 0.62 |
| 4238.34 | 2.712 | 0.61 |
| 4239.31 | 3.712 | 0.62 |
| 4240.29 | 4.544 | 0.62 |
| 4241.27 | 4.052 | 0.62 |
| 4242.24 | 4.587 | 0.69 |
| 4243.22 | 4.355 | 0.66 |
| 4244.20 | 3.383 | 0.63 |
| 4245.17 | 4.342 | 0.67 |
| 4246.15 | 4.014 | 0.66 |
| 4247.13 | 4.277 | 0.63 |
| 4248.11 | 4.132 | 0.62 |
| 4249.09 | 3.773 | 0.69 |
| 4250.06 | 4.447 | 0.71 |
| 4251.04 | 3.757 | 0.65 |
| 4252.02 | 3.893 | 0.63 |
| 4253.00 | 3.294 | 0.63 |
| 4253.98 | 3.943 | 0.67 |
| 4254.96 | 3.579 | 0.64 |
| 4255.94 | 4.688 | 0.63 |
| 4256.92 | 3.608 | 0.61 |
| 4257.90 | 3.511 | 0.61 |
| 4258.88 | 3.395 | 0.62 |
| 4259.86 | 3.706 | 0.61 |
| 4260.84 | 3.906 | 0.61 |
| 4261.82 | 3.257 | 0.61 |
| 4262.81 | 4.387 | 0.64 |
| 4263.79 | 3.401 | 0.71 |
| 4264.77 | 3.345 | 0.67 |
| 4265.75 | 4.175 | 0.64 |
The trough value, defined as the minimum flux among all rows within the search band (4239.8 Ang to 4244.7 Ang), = 3.383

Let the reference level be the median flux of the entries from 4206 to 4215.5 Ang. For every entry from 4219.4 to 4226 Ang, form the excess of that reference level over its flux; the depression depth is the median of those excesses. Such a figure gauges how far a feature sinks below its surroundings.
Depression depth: -0.34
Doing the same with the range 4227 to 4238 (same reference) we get 0.35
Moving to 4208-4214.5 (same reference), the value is -0.34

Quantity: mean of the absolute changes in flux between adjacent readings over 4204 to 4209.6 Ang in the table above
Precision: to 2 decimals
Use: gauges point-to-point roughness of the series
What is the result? 0.43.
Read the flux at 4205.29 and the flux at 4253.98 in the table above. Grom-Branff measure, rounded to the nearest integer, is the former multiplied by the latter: 14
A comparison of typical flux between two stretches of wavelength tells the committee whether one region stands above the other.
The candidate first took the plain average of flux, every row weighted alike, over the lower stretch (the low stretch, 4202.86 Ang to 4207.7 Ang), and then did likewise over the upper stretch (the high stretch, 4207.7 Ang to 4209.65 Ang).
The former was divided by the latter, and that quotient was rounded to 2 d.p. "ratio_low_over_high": 0.88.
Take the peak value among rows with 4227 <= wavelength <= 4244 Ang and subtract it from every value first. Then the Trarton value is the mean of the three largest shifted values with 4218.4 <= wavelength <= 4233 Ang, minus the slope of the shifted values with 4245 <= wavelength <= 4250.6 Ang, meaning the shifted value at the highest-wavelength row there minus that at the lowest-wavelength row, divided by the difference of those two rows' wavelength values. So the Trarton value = -0.25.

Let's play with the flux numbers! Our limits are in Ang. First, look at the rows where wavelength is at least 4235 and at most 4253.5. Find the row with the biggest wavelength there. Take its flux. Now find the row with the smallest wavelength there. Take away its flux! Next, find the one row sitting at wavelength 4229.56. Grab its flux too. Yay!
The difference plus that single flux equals 4.9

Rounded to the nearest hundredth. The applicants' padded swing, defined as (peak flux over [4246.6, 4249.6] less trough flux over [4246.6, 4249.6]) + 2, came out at 2.50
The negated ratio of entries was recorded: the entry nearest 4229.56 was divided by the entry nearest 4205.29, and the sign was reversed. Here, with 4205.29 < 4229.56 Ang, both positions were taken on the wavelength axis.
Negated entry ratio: -1.2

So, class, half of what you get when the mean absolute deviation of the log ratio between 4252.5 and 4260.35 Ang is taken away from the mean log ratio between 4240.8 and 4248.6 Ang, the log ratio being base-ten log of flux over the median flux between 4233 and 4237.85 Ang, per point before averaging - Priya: 0.042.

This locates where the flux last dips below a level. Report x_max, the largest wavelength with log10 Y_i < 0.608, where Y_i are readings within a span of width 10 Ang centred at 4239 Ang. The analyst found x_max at 4241.27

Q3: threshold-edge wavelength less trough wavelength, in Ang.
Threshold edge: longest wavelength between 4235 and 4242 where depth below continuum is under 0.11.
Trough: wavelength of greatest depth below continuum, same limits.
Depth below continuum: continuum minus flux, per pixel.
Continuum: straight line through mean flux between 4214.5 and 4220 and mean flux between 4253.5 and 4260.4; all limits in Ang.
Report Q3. 5.9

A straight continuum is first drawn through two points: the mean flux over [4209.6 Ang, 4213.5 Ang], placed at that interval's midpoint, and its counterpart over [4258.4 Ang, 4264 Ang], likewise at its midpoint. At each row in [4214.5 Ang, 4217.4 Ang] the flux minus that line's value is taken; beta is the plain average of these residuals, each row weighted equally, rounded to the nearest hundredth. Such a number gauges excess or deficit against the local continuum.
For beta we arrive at -0.11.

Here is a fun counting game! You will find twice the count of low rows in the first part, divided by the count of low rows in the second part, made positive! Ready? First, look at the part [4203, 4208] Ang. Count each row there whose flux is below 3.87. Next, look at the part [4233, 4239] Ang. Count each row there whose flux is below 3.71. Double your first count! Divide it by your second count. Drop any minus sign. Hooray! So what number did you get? 1.3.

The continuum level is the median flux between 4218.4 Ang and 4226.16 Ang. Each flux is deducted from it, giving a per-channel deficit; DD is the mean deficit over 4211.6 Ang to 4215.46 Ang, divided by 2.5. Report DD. 0.17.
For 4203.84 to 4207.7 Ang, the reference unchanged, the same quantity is 0.24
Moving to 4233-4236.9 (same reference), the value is 0.37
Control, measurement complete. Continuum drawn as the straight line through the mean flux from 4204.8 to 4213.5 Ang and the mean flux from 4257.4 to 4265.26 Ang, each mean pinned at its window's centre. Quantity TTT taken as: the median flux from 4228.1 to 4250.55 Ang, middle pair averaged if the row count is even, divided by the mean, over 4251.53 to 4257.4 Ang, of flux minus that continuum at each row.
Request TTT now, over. 22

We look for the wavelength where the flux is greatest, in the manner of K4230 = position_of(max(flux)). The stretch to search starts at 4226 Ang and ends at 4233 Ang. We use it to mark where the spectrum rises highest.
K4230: 4229.56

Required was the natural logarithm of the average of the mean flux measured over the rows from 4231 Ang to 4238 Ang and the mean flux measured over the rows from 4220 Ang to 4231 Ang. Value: 1.286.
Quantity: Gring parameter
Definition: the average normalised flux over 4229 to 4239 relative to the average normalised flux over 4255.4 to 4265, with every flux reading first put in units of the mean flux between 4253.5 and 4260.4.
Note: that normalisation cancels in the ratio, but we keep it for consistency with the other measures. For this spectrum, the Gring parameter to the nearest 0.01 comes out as 0.92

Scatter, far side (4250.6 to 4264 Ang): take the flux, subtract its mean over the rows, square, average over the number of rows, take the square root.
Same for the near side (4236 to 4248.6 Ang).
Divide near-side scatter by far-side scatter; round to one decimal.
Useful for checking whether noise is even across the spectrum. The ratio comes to 1.6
